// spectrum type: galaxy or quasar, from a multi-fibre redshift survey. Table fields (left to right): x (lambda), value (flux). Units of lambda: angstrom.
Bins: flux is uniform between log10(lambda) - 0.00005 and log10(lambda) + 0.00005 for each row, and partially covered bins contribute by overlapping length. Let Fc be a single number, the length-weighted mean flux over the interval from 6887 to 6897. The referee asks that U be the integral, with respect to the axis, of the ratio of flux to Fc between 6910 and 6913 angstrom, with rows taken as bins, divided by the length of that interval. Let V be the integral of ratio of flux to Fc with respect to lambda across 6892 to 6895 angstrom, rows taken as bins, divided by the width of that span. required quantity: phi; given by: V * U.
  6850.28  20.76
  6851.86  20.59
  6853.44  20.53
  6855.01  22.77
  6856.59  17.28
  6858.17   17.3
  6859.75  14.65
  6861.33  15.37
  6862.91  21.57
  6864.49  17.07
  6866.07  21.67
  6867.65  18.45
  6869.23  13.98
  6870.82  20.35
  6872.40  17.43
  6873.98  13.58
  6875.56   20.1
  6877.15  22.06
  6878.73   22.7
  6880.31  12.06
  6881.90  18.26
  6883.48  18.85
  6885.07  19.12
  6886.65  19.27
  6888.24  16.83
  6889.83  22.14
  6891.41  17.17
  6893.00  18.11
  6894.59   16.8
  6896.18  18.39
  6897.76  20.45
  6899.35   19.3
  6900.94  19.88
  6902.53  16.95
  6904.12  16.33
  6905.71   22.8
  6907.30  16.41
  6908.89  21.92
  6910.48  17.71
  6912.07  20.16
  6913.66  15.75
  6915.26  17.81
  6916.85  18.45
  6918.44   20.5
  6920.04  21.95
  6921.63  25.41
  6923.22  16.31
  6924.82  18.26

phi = 0.99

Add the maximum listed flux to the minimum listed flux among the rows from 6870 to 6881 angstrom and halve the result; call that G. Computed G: 17.4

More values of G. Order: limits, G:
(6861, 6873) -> 17.8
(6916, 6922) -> 21.9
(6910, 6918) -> 18.0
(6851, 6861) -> 18.7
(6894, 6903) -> 18.6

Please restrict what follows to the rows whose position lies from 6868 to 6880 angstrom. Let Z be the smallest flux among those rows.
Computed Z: 13.58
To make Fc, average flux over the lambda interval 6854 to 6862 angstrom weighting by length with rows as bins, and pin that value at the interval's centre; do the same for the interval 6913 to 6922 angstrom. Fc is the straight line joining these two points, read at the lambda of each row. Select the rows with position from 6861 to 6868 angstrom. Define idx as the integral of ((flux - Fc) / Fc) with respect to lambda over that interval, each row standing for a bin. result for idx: 0.48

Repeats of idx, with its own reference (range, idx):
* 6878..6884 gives -0.18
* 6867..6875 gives -0.55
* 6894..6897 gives -0.20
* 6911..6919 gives -0.50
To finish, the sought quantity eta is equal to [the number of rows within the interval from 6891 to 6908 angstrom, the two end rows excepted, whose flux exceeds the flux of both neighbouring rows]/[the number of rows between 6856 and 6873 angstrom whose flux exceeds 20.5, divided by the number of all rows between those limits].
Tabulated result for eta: 22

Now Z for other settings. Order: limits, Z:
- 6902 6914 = 15.75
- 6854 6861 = 14.65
